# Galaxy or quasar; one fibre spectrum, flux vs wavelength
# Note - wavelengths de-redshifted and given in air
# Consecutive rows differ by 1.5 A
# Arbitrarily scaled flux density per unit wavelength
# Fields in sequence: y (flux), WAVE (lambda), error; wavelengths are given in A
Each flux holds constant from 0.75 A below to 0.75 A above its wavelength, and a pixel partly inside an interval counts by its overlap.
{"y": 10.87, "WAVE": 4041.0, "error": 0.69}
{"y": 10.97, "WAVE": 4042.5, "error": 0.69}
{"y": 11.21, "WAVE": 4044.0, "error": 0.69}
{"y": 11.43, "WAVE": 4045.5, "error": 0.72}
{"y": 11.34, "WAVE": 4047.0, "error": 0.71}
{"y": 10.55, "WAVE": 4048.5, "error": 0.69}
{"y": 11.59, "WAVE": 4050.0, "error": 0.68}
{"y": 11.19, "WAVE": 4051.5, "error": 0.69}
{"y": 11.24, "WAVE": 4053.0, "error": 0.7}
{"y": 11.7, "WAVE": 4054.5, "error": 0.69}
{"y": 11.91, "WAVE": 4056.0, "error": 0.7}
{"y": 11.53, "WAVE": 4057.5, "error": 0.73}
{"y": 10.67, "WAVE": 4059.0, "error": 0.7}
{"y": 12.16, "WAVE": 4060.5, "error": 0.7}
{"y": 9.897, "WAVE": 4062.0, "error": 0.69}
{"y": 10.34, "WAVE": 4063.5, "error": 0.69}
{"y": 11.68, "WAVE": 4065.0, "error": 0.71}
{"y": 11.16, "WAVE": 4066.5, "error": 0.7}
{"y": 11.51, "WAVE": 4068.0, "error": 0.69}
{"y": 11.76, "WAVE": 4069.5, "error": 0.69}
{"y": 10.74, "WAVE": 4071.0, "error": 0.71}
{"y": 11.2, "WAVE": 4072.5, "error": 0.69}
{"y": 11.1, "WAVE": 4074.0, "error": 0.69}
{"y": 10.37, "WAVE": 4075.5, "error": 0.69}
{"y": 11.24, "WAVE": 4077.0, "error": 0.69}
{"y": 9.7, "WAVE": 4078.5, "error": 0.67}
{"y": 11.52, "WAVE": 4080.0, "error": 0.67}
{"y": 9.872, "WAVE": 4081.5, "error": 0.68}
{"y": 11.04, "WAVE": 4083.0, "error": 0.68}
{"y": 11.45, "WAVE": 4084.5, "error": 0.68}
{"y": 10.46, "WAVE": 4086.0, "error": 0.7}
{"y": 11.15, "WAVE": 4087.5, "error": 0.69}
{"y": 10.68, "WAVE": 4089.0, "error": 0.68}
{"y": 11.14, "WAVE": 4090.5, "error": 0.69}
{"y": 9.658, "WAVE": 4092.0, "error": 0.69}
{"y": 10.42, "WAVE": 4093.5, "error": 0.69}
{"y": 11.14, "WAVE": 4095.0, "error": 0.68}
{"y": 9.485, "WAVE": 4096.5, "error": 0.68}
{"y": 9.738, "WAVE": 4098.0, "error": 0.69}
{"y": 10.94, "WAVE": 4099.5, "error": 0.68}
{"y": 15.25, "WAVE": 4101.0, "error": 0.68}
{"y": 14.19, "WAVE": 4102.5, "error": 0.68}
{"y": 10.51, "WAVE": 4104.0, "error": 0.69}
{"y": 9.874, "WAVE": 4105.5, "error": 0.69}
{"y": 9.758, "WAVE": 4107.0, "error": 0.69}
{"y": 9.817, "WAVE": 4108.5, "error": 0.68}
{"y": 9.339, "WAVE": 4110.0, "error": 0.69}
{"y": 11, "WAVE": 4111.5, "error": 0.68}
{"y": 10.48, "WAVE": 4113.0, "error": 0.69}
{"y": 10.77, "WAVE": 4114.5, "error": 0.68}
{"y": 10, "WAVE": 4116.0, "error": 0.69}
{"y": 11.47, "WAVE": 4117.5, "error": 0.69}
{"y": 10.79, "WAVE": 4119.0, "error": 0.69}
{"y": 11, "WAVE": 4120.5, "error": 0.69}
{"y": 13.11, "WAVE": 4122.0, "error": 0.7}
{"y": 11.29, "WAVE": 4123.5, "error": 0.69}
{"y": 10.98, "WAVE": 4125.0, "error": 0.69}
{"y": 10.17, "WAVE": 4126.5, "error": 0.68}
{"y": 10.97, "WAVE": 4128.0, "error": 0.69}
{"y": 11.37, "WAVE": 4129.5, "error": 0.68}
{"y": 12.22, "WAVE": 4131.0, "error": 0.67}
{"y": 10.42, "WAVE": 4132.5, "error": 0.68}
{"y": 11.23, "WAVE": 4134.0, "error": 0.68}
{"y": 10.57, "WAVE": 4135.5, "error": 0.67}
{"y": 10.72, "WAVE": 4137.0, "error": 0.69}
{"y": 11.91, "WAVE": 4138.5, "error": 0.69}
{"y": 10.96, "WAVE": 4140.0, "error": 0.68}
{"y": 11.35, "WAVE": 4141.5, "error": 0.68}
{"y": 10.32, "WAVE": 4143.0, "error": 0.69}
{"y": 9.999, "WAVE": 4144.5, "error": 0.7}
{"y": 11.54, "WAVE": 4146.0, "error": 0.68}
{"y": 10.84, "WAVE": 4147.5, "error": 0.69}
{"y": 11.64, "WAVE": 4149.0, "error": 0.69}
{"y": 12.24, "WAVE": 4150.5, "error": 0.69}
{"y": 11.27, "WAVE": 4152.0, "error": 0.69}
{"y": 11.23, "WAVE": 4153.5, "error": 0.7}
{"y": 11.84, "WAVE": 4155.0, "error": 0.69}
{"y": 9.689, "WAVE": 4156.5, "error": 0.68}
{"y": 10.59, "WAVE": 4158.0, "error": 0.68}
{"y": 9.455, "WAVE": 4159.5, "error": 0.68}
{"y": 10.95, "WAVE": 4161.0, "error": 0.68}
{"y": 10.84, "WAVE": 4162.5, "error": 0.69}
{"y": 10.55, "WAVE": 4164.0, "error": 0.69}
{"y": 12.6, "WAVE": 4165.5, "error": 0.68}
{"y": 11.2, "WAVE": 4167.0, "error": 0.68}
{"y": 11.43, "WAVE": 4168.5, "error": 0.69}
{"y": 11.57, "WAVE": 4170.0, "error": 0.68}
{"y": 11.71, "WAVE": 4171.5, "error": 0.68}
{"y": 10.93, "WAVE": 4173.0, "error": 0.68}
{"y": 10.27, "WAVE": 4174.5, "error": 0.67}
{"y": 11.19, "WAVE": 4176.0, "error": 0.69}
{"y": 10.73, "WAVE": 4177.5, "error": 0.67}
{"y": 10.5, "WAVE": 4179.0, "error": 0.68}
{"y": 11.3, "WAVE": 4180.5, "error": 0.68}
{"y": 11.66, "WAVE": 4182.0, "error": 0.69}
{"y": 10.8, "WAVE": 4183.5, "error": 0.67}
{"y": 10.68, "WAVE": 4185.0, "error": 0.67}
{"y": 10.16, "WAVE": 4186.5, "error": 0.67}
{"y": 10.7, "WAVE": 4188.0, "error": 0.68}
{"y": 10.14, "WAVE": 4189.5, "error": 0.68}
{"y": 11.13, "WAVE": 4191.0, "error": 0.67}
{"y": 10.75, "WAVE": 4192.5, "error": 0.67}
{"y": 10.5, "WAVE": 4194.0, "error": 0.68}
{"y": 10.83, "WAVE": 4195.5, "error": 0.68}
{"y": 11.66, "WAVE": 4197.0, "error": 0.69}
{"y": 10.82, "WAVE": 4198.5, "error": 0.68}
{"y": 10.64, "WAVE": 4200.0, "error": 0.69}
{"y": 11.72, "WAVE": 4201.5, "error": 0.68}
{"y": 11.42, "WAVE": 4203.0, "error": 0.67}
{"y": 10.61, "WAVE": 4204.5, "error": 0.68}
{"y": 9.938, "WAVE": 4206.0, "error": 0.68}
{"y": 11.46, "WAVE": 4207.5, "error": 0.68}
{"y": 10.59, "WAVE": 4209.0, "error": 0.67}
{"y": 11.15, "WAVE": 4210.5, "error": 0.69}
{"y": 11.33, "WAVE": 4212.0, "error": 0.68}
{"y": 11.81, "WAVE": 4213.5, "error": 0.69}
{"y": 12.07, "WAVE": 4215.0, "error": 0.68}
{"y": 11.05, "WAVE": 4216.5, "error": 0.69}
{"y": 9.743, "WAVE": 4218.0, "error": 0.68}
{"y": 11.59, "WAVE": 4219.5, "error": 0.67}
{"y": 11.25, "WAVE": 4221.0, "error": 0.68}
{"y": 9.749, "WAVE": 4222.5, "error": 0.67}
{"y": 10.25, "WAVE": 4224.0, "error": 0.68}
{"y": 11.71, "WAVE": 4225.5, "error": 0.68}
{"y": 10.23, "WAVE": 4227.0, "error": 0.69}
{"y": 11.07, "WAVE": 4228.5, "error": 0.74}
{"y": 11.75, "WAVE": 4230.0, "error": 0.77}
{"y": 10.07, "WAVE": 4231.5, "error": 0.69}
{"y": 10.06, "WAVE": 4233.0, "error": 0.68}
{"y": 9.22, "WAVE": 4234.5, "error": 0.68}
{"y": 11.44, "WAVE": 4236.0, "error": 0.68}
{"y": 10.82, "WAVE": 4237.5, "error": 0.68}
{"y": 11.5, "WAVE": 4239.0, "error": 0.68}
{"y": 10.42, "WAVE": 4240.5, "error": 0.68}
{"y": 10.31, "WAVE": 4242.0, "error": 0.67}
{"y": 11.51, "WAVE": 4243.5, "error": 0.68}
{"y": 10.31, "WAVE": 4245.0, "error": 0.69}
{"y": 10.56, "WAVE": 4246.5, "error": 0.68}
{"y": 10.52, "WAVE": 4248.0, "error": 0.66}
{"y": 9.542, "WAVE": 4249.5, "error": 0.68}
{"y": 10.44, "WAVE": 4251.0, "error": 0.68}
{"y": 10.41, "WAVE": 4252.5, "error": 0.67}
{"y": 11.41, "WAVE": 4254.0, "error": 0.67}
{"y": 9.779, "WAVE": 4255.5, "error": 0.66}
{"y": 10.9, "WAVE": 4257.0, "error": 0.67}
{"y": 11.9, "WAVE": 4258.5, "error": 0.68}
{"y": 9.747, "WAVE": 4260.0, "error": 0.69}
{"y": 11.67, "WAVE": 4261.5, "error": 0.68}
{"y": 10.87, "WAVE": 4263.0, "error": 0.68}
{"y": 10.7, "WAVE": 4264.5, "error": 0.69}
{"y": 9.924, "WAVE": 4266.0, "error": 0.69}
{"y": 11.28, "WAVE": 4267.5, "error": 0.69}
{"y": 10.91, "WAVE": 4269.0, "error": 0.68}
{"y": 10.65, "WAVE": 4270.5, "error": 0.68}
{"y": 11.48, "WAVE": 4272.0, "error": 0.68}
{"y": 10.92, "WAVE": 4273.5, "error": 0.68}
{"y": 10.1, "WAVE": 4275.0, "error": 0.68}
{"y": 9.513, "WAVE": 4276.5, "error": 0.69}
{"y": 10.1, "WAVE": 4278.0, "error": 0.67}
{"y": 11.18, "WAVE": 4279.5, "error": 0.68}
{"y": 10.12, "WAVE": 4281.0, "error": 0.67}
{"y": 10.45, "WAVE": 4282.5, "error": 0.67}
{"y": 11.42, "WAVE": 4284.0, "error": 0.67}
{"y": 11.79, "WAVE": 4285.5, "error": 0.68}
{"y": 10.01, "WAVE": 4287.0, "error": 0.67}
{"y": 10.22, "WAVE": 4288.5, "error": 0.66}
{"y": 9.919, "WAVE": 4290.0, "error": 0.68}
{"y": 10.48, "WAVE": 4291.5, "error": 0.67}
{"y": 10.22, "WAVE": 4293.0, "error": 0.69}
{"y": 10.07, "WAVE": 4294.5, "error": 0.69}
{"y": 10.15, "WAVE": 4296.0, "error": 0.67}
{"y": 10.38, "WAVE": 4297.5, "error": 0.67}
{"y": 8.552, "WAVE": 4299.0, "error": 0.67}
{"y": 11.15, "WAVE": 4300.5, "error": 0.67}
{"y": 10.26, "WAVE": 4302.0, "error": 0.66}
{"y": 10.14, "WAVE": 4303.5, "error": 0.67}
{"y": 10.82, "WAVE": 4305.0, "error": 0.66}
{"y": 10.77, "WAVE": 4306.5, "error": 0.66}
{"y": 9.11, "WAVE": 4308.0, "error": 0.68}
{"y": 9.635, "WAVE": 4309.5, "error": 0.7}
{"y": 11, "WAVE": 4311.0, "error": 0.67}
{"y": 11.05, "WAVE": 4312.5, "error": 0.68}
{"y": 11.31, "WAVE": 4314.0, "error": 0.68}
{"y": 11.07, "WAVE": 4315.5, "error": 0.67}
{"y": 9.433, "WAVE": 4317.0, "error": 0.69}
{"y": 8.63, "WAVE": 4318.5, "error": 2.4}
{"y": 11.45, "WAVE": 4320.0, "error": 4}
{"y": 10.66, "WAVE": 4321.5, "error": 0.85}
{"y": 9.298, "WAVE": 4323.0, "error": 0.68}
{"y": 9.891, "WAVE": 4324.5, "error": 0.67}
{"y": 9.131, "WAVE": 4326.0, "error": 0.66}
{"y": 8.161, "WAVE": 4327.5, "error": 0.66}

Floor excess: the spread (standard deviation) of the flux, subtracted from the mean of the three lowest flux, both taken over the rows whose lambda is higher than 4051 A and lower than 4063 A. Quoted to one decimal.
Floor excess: 9.9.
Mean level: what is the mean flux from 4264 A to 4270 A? 10.7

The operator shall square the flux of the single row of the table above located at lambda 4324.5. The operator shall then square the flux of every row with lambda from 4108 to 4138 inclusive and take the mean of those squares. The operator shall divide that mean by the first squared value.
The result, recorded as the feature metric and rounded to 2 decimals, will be 1.22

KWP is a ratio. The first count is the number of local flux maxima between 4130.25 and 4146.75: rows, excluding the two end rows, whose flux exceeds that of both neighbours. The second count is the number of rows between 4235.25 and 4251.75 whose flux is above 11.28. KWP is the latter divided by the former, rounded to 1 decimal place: 1.0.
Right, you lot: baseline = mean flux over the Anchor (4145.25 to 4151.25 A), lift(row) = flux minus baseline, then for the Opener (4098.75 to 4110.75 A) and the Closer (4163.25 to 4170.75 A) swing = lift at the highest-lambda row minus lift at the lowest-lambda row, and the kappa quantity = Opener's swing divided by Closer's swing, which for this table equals -1.6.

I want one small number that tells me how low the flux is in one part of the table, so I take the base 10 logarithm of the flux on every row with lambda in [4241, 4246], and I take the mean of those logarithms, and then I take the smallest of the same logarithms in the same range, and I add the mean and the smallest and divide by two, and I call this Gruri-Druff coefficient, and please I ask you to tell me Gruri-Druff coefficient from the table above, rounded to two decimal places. 1.02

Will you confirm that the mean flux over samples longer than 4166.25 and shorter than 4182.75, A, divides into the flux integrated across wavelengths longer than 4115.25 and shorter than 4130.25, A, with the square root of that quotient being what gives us 3.9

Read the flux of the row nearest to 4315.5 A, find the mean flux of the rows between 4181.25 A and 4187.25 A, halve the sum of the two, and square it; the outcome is 120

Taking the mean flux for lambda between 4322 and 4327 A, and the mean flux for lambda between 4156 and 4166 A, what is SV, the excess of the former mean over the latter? -1.2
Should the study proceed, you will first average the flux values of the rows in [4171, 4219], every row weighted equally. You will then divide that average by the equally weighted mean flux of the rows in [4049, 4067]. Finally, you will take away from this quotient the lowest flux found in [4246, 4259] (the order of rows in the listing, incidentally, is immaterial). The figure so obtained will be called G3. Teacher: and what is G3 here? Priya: -8.57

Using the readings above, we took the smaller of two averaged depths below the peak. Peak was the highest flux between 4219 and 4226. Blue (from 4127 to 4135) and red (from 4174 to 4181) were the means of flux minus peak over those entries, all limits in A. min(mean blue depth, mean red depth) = -0.91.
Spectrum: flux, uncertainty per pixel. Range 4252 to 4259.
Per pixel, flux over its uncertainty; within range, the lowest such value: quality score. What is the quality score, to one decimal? 14.8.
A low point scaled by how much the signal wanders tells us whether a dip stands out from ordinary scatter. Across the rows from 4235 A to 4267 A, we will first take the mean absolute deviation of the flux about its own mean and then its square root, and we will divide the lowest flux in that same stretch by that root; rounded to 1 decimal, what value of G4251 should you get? 12.9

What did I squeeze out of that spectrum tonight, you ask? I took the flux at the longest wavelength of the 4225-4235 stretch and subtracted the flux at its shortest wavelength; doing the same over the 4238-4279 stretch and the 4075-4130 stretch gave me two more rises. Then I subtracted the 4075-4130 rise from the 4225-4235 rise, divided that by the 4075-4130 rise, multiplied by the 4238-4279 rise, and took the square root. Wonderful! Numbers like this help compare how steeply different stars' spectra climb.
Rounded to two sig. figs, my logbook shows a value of 2.2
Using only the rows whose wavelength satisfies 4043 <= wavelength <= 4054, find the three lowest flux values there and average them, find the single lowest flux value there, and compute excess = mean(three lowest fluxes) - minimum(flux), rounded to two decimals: 0.43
